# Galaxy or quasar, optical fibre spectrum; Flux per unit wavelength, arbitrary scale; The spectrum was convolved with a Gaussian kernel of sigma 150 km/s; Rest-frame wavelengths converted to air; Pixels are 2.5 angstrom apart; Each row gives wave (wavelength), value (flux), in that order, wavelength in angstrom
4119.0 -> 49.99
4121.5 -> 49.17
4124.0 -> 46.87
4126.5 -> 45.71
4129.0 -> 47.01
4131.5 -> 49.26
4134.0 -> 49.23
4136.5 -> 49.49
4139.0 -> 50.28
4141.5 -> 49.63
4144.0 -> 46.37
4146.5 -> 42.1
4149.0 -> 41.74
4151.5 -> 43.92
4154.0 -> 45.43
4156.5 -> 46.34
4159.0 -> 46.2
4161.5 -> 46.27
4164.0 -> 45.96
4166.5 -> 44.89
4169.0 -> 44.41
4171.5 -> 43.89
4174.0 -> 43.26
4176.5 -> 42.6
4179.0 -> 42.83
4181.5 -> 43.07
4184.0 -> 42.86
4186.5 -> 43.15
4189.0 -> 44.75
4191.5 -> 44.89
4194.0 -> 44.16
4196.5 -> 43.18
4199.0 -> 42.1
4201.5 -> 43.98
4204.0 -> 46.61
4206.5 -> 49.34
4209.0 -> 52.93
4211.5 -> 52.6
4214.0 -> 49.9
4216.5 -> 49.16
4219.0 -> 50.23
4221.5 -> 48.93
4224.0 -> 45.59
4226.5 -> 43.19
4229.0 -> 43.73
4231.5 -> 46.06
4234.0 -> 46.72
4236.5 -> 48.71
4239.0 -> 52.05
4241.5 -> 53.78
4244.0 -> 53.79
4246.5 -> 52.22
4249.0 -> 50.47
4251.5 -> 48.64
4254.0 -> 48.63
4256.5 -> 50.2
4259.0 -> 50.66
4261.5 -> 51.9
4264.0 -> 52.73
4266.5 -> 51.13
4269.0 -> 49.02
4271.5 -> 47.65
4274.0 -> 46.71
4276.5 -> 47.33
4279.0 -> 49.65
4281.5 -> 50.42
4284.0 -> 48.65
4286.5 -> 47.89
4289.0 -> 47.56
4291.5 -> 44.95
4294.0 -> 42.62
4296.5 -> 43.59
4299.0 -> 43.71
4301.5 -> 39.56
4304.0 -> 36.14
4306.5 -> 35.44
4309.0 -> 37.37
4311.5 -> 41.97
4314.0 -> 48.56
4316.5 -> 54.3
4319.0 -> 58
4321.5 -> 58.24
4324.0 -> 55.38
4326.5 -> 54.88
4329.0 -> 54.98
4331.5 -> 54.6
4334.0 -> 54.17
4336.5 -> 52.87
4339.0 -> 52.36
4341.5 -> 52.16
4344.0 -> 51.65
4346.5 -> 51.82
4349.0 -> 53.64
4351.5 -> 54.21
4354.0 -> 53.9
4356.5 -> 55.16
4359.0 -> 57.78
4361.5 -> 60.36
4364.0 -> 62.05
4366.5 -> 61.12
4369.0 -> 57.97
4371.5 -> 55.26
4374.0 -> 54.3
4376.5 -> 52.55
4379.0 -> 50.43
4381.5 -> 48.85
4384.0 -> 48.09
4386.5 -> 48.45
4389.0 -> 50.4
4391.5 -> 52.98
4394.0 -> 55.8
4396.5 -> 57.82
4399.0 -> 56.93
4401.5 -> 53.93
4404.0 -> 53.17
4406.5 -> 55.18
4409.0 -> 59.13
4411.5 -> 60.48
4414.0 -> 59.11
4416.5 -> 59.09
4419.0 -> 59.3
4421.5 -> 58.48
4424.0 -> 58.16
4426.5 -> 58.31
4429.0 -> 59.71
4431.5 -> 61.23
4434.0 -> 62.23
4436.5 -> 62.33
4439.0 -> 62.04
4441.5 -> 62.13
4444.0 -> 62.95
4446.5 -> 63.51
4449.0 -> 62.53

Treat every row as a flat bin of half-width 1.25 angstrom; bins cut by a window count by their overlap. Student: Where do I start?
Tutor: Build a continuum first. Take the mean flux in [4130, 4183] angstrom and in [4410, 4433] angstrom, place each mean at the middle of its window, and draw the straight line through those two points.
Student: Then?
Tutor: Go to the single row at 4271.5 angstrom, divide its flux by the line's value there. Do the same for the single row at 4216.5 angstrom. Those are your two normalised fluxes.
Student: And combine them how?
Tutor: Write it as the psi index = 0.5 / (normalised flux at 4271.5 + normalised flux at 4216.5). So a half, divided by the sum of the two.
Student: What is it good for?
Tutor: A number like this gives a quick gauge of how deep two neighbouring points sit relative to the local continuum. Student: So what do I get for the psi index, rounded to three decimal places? 0.259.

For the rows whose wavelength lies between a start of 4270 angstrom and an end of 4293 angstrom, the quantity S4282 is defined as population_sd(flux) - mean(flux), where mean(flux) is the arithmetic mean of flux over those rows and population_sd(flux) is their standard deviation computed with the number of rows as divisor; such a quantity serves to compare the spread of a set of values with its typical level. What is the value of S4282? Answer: -46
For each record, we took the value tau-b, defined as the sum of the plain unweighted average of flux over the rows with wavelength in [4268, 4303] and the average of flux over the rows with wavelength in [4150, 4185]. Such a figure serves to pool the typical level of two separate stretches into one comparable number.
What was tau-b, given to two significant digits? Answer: 91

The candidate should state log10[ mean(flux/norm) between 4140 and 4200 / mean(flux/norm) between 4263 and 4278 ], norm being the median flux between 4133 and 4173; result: -0.044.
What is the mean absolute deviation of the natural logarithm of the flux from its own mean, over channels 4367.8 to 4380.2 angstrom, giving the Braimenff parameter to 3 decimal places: 0.039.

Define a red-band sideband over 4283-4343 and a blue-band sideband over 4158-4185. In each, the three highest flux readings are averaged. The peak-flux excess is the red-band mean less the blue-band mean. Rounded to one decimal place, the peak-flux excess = 11.1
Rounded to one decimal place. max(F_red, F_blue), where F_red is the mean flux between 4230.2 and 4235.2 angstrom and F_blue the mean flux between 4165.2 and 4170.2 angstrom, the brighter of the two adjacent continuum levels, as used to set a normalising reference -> 46.4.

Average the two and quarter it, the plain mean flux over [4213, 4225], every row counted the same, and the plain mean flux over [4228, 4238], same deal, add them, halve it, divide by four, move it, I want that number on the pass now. 11.9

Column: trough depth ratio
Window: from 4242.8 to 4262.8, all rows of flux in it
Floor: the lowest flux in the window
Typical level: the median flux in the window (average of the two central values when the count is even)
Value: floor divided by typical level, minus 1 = -0.04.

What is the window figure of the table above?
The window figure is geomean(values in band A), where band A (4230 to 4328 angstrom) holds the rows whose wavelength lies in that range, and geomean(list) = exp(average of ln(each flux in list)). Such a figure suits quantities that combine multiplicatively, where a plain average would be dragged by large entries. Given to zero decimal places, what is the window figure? 48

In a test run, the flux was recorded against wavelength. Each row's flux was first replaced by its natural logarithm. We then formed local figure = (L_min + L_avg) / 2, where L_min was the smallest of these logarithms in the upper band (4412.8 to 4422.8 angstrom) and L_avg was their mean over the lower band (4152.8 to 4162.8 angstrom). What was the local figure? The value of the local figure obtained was 3.95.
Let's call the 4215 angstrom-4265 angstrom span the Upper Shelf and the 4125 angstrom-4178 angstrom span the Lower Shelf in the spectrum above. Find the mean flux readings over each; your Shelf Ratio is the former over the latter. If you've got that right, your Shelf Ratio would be 1.08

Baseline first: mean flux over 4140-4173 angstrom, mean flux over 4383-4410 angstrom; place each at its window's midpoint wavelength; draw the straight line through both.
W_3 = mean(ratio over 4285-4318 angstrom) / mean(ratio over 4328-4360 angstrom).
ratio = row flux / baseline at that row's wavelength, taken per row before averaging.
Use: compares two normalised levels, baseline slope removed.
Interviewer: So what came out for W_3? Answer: 0.83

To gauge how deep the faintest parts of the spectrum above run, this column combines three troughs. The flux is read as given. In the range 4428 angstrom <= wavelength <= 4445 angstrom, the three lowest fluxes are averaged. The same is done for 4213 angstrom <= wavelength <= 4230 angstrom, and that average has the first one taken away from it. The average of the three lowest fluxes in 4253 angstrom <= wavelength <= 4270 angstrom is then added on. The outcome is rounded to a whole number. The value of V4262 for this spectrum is 32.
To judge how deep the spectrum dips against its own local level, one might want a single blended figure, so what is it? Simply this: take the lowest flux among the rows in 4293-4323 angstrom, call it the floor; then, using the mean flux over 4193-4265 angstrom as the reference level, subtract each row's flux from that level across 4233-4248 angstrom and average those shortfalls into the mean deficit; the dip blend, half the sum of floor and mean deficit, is 16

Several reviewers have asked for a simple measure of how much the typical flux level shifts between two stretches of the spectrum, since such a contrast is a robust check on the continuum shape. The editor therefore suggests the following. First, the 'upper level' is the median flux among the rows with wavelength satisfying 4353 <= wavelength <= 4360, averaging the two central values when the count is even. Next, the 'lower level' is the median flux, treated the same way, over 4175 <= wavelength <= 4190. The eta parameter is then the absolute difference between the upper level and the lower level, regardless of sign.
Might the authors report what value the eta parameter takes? 12.2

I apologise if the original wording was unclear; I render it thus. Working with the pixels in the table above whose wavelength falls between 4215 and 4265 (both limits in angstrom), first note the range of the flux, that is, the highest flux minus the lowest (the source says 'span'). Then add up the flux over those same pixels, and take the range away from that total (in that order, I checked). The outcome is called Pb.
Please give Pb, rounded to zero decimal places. 977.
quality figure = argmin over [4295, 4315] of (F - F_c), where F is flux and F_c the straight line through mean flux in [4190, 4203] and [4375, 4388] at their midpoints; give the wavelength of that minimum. 4306.5 angstrom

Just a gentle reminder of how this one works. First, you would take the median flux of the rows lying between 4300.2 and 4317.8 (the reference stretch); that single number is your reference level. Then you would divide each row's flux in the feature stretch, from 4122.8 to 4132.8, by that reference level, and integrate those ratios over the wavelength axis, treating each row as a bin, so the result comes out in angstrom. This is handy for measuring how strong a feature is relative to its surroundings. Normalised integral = 11.9 angstrom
